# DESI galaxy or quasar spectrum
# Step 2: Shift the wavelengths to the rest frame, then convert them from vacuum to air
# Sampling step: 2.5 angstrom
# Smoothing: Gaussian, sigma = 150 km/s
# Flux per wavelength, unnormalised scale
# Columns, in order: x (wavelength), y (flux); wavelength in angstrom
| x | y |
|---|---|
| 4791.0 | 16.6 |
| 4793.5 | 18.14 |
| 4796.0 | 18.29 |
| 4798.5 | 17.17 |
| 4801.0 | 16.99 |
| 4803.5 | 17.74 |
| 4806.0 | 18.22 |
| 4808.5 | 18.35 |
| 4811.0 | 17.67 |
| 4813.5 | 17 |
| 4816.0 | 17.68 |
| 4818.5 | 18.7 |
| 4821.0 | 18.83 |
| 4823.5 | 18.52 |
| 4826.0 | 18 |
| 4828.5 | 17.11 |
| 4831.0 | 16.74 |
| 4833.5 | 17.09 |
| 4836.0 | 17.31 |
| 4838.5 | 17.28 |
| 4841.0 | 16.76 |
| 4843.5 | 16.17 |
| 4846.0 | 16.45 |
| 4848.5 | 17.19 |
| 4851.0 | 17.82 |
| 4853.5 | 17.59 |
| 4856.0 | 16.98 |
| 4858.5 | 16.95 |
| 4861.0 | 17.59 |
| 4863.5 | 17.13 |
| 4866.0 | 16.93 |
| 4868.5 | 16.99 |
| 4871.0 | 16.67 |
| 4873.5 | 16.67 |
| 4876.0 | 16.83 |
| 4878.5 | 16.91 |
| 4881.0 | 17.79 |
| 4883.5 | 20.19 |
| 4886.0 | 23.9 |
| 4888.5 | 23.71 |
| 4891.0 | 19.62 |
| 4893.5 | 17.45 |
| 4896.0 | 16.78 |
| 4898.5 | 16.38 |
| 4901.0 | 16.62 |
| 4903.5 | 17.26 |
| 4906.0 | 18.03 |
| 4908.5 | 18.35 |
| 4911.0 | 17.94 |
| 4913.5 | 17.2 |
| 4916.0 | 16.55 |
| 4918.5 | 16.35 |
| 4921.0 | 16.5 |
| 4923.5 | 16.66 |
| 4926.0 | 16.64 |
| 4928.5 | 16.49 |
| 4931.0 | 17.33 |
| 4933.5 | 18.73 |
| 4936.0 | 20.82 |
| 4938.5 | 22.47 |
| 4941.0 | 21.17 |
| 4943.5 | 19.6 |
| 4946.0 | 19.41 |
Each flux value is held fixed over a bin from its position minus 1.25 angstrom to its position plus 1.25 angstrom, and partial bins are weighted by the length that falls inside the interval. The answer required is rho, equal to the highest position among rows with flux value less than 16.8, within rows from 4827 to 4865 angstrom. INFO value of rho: 4846.0 angstrom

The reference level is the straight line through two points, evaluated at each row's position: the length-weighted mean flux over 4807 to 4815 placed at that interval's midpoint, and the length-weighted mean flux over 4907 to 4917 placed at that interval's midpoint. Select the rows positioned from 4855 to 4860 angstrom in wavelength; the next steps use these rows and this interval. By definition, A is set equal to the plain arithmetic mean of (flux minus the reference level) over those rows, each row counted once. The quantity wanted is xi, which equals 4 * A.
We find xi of -2.6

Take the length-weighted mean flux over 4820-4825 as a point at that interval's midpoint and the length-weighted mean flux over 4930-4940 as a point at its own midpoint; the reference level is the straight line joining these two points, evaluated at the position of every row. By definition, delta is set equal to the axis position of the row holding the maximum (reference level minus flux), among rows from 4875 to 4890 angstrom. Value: 4876.0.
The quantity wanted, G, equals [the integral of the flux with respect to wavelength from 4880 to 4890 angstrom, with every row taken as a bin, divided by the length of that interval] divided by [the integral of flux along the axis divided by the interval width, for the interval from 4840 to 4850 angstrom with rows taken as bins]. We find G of 1.29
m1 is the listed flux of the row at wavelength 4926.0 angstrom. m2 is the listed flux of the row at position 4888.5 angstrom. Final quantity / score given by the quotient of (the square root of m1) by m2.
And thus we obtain 0.172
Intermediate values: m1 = 16.64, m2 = 23.71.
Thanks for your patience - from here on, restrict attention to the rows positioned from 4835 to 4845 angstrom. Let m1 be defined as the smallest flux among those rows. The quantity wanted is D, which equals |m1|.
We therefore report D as 16.2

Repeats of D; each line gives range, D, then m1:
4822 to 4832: 16.7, 16.74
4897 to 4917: 16.4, 16.38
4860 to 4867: 16.9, 16.93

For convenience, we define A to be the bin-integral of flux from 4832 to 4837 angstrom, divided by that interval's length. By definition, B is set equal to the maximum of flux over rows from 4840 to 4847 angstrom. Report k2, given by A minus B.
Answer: 0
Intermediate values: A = 17.2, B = 16.76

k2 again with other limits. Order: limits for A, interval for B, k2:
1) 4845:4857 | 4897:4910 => -1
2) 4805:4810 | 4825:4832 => 0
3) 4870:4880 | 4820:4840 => -2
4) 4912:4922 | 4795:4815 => -2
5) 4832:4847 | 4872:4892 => -7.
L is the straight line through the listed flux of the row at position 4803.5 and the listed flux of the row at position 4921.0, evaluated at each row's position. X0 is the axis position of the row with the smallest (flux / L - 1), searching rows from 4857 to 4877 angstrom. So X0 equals 4871.0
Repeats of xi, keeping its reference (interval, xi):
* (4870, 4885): -0.3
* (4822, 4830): 0.8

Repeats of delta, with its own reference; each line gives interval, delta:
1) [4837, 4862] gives 4843.5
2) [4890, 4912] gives 4898.5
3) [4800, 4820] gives 4813.5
